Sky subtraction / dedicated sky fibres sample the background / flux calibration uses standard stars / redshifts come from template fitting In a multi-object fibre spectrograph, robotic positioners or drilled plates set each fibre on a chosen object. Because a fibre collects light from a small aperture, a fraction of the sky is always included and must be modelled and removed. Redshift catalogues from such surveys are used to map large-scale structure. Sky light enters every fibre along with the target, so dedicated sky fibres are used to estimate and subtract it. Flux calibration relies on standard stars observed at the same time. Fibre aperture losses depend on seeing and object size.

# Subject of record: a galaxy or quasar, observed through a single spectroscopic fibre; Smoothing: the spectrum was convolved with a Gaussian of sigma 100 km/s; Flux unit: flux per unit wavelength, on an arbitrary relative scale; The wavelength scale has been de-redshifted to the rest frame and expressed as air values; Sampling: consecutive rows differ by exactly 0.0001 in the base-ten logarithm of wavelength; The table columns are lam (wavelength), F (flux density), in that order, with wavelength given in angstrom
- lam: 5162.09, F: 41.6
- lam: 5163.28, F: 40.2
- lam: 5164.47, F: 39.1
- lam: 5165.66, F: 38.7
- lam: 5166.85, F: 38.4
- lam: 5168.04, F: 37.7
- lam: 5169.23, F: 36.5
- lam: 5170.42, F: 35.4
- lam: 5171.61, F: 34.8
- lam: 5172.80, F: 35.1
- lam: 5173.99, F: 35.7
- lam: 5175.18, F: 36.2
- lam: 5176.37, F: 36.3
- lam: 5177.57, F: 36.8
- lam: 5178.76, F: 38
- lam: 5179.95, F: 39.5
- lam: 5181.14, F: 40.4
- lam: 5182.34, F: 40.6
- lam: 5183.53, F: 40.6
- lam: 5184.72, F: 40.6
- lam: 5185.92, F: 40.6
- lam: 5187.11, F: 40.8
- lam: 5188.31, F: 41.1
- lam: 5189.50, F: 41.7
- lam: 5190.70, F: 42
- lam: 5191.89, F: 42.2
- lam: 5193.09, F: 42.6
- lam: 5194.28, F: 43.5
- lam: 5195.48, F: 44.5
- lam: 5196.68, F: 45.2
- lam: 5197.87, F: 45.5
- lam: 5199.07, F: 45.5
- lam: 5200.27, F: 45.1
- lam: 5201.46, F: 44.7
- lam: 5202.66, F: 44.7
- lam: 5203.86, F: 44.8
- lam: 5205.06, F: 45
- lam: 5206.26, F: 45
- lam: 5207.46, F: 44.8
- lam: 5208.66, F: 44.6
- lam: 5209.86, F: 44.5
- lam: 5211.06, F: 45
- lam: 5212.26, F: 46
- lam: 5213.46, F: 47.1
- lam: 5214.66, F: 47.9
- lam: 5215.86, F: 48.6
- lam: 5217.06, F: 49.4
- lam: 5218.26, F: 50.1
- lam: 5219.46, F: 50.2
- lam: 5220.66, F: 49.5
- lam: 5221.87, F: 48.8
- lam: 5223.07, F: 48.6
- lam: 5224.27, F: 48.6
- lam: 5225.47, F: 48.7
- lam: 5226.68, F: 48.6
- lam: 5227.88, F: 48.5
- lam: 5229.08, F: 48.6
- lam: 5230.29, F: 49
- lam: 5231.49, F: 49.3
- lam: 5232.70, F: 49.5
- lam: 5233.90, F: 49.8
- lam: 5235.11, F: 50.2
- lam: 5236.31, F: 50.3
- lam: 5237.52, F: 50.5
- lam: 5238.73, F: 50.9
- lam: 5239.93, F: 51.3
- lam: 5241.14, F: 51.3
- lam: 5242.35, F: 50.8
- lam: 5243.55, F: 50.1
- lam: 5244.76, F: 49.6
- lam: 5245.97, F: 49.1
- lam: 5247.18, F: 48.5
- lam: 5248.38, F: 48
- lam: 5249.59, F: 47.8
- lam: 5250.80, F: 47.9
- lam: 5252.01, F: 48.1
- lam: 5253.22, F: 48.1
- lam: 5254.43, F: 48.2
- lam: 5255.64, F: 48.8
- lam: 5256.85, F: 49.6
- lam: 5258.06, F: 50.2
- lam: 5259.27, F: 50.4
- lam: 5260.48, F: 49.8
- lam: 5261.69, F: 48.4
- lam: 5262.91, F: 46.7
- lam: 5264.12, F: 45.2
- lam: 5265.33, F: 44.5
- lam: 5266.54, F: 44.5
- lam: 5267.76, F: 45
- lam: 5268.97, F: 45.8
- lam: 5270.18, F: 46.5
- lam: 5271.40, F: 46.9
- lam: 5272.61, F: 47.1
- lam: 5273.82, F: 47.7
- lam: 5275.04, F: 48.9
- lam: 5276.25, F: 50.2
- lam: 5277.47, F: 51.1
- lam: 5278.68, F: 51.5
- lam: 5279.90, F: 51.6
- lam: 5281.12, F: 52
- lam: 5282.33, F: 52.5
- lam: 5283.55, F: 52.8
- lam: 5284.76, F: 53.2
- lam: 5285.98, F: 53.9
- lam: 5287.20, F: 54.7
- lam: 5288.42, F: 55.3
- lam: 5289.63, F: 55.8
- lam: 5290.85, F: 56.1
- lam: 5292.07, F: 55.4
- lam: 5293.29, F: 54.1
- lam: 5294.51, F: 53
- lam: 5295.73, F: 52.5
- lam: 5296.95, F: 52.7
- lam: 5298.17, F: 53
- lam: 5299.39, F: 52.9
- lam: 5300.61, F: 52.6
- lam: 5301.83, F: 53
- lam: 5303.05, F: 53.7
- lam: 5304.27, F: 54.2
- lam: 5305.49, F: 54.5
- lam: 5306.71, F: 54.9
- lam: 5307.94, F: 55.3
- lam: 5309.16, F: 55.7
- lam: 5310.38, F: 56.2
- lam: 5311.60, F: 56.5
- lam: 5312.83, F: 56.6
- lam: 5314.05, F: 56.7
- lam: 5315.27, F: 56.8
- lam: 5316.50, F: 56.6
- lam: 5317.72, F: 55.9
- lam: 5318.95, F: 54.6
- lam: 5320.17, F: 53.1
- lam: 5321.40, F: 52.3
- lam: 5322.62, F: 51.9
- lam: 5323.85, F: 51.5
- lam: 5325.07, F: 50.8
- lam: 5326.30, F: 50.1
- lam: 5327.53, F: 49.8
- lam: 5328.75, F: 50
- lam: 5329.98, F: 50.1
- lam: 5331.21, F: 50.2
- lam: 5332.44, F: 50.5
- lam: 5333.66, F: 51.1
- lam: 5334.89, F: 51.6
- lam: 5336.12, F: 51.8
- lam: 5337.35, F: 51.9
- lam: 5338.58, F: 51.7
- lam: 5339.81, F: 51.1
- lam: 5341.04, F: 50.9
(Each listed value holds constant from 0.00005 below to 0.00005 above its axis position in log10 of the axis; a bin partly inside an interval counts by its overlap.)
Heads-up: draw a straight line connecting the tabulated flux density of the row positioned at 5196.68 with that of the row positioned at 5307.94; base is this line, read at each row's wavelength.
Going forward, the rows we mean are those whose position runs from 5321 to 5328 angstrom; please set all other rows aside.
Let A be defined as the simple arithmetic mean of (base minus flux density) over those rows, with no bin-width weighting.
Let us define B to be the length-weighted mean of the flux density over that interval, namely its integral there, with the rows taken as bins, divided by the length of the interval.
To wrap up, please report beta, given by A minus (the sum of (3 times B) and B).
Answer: -198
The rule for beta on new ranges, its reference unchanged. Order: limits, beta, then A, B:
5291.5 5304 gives -212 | 1.1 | 53.3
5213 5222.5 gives -198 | -1.8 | 49.0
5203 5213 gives -179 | 1.3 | 45.0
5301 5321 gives -221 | 0.3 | 55.2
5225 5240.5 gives -200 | -1.2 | 49.6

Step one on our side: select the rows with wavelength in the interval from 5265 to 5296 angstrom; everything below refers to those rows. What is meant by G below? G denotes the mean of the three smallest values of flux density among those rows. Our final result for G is 45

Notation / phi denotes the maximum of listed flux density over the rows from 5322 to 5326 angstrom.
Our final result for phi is 51.9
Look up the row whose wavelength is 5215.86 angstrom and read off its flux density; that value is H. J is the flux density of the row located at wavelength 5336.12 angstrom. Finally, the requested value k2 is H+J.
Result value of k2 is 100.4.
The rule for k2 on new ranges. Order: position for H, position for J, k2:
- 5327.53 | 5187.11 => 90.6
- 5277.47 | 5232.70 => 100.6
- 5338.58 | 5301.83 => 104.7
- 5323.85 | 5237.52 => 102.0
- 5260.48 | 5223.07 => 98.4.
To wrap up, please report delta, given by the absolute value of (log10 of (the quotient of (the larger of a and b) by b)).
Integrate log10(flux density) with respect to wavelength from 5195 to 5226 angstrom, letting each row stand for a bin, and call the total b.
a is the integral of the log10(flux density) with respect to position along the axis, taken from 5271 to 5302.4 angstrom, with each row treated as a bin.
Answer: 0.018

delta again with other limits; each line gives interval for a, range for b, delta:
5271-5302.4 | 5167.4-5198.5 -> 0.036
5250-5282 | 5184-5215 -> 0.024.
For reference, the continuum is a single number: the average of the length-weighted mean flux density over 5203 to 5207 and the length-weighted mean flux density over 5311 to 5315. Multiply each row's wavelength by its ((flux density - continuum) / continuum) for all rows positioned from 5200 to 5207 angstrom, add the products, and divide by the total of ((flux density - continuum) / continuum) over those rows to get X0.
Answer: 5203.3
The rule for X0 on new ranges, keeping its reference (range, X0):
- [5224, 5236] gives 5228.6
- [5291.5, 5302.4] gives 5296.2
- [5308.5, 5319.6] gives 5313.9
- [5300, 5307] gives 5304.2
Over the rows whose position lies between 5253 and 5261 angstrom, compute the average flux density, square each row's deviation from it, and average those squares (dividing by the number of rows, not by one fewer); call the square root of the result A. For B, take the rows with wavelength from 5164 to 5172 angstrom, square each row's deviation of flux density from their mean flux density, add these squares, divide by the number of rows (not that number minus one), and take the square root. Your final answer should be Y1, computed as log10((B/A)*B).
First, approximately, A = 0.9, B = 1.6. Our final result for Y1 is 0.45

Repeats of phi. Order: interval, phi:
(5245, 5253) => 49.1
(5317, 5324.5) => 55.9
